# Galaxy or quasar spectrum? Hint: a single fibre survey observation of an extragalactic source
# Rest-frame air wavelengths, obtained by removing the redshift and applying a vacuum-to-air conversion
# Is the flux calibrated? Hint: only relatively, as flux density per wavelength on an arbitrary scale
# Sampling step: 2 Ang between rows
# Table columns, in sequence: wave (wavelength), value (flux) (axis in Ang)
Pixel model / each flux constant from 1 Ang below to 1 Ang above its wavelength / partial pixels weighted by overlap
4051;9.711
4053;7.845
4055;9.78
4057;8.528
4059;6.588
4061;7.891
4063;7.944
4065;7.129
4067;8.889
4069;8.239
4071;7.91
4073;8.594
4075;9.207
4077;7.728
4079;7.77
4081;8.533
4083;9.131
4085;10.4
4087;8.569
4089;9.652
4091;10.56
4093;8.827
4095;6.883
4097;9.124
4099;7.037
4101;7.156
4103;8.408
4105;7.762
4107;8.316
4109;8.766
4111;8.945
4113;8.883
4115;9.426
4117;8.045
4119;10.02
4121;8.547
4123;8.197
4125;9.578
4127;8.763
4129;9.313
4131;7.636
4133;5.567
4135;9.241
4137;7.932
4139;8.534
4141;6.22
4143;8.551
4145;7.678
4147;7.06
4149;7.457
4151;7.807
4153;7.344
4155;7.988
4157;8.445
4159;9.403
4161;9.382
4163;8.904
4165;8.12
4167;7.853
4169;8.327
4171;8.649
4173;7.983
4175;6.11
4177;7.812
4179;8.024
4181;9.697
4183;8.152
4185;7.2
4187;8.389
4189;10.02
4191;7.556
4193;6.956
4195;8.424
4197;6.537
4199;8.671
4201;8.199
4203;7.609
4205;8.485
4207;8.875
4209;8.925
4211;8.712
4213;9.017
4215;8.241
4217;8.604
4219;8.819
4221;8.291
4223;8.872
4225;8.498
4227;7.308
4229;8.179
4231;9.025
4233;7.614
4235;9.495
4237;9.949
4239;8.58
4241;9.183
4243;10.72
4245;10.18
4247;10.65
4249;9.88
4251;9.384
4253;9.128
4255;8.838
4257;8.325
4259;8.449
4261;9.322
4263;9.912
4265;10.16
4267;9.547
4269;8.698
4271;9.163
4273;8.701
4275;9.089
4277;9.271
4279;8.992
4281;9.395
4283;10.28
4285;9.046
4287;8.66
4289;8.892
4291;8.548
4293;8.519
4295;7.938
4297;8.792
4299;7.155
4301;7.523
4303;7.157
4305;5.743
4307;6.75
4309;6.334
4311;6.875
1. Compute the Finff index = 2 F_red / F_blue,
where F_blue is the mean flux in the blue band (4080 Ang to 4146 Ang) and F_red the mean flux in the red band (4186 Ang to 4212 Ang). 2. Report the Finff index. 1.95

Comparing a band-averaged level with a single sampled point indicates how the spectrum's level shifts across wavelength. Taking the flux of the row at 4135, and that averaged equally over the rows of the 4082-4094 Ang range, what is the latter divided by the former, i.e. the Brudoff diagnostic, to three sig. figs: 1.03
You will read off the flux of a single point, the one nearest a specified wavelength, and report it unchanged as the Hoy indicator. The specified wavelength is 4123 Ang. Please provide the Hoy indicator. 8.197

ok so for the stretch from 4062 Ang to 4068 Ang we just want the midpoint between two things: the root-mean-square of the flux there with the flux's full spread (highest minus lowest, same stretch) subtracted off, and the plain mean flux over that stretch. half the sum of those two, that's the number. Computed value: 7.1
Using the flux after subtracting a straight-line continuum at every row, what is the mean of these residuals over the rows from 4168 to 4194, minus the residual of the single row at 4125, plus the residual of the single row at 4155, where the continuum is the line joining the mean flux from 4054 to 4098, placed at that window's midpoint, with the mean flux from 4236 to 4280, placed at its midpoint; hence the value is -2.7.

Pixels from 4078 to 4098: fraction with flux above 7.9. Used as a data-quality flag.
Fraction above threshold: 0.80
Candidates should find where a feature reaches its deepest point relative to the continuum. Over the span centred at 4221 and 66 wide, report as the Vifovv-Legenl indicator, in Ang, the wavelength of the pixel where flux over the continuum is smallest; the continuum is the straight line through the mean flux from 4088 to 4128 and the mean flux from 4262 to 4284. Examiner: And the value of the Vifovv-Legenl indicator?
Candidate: 4197 Ang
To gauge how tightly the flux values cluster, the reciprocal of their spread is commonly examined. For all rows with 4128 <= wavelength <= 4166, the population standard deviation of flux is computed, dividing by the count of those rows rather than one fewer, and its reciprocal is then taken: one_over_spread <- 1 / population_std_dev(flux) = 0.98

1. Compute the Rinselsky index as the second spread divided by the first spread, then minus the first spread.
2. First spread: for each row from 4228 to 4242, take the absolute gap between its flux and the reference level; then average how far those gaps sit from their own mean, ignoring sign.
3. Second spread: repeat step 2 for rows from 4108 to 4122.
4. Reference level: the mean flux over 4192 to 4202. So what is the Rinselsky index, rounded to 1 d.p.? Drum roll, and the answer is 0.2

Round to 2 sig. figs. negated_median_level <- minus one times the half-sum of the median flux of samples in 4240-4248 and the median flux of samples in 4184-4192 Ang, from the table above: -9.2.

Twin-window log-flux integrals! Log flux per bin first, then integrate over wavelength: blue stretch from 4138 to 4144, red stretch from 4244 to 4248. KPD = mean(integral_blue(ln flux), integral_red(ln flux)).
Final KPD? 11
